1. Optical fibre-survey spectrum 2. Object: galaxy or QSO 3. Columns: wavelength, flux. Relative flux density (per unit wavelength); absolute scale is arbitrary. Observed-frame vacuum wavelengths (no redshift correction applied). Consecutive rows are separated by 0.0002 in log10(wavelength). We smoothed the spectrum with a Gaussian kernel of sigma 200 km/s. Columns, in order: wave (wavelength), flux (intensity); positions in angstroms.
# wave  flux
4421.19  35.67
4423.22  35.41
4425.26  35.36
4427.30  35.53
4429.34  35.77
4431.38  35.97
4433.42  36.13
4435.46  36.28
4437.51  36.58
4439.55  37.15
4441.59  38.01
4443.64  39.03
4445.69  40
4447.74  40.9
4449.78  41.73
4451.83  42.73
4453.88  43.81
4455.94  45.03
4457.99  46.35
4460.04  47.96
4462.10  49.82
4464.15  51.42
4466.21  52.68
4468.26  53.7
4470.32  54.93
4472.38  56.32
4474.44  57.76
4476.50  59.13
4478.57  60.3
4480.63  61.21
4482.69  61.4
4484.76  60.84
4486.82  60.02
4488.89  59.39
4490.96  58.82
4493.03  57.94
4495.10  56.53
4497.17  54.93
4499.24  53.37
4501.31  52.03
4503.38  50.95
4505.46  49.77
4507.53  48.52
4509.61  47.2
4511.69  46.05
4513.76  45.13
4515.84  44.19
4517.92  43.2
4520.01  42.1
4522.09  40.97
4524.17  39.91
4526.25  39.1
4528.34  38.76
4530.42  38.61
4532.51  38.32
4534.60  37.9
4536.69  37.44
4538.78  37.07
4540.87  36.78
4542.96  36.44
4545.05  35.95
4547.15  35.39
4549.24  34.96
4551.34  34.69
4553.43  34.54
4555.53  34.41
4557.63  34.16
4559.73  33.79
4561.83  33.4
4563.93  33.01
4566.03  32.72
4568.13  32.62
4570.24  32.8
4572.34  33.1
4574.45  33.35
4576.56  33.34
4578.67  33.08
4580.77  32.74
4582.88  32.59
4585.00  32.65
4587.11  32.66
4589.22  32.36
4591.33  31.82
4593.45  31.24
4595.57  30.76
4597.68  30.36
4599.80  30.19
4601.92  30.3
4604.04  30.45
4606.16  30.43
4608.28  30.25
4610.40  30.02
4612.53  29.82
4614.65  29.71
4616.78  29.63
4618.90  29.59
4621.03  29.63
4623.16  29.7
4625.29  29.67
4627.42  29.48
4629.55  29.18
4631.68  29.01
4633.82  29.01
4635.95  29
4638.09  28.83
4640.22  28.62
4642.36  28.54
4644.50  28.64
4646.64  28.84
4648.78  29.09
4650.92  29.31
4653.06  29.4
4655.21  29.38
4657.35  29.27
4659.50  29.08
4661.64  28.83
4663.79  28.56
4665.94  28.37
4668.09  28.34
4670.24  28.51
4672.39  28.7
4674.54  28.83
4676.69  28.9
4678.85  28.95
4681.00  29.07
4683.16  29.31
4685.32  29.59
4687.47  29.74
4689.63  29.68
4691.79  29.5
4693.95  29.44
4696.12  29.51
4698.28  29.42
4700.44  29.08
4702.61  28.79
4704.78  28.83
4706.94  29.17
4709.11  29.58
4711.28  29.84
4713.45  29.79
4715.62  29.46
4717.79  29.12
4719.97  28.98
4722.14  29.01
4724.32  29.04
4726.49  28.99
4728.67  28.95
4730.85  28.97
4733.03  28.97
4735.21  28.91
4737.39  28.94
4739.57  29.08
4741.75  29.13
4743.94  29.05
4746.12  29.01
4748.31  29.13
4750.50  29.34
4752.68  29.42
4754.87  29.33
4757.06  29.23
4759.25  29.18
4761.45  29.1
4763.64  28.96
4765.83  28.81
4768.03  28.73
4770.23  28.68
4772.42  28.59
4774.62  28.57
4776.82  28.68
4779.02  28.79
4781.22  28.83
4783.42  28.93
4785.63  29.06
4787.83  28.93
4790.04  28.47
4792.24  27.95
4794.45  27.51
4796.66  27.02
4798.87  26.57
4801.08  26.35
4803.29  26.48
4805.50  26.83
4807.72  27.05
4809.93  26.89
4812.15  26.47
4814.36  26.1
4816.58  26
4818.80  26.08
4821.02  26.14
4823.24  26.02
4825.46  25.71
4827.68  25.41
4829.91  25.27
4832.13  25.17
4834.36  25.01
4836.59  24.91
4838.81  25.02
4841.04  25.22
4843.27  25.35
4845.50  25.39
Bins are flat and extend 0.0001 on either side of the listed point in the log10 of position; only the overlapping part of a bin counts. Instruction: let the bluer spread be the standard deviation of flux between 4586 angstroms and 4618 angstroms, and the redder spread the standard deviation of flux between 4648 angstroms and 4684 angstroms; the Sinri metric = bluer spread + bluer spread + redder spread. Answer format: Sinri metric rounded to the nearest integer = 2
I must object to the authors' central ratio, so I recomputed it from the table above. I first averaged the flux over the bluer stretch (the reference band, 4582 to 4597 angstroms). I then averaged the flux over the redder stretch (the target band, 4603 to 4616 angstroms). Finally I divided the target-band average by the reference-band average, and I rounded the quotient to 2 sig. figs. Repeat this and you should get 0.94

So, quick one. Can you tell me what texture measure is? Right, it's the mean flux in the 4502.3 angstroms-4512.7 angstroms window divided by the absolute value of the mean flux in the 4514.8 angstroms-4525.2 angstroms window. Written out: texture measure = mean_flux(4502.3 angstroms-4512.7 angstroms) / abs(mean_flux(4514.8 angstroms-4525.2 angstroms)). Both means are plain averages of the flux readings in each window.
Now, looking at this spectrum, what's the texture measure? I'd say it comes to 1.15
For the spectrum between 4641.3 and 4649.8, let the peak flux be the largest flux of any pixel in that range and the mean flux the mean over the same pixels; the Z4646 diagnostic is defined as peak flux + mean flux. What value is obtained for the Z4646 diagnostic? 58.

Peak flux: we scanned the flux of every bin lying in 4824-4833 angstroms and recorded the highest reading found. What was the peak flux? 25.71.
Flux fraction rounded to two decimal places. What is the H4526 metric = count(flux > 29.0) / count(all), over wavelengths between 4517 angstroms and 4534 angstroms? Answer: 1.00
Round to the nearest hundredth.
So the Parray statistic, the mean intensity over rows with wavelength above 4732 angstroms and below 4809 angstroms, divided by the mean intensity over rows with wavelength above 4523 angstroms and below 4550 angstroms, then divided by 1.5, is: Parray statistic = 0.51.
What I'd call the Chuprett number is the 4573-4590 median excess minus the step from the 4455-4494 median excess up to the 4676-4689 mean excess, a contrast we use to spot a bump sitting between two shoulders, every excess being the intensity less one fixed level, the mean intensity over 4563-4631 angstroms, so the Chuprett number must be 30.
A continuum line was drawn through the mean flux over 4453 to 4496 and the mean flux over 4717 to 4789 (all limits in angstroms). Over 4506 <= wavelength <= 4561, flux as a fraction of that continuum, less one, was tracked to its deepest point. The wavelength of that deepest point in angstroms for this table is 4559.73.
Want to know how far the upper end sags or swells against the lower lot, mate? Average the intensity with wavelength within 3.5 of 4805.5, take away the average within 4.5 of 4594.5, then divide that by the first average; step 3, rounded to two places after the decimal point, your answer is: -0.16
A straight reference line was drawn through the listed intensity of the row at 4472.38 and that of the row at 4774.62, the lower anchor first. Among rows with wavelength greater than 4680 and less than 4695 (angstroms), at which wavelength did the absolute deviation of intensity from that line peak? 4681.00 angstroms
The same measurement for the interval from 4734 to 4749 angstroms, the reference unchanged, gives 4735.21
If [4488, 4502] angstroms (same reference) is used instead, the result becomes 4488.89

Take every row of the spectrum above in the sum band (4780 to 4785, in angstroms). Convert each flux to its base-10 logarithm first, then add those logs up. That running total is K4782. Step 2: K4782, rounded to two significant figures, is 2.9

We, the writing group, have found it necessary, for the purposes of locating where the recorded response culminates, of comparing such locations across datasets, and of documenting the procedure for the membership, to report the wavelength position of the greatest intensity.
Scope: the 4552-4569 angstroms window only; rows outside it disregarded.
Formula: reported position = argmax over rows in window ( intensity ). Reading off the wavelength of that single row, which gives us 4553.43 angstroms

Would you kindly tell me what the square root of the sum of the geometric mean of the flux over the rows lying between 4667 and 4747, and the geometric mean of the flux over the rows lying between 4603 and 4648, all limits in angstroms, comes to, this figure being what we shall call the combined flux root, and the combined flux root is 7.7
